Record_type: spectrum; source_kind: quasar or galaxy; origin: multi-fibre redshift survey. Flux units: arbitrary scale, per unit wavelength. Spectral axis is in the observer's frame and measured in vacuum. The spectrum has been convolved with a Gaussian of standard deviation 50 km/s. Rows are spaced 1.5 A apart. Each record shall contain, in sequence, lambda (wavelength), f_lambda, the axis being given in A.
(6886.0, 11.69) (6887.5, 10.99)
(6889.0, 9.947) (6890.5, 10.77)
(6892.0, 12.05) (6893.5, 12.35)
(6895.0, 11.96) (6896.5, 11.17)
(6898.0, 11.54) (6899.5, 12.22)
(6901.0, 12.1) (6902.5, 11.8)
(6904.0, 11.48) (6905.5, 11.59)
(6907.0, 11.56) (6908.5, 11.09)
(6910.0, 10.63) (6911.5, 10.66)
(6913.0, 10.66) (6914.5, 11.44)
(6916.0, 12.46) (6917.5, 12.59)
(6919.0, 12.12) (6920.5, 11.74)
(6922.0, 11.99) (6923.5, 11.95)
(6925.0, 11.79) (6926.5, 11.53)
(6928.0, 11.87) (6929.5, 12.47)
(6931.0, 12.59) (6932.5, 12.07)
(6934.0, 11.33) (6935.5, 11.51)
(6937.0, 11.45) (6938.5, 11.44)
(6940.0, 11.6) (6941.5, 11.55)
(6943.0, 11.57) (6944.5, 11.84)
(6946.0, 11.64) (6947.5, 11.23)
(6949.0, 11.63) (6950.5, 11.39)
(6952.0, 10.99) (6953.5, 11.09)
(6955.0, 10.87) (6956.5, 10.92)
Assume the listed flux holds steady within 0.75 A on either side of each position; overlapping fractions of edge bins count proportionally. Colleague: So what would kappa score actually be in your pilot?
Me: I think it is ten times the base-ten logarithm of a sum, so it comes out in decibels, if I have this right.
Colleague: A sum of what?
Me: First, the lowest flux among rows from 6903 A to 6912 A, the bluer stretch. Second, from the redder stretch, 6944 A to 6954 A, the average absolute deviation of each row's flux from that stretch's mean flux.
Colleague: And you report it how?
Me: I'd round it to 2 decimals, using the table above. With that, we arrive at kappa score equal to 10.37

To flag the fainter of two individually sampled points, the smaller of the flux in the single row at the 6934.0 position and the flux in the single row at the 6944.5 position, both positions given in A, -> 11.3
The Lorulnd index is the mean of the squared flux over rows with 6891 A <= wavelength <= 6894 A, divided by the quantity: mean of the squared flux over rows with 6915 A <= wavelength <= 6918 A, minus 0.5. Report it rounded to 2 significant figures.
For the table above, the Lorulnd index 0.95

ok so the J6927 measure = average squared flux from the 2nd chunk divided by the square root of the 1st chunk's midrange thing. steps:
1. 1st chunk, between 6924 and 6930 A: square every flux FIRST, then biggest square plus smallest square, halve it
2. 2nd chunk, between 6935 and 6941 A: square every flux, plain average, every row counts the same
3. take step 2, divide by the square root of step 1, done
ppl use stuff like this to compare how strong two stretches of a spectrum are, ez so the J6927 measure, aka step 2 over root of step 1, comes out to 11.0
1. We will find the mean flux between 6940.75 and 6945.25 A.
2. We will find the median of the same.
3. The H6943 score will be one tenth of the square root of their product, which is 1.16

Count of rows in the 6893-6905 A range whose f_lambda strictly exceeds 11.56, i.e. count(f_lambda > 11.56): 5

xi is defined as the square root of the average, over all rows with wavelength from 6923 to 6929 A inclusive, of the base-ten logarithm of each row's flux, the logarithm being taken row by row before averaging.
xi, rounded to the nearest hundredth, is 1.04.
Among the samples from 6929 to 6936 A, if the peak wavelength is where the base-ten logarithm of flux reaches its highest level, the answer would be 6931.0 A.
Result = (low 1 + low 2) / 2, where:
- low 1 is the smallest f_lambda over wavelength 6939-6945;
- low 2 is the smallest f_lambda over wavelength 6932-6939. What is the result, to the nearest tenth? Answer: 11.4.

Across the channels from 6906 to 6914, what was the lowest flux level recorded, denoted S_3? 10.63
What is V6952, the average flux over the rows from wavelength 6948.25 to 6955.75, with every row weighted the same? 11.19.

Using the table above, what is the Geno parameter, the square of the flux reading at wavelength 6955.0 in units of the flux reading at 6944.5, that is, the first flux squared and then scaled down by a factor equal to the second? 10.0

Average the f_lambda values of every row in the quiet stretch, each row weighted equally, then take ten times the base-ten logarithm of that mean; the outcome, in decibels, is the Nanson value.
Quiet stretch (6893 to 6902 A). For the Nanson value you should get 10.75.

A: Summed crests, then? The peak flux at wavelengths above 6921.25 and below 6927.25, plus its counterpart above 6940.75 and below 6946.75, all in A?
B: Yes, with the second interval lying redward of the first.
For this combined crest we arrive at 23.8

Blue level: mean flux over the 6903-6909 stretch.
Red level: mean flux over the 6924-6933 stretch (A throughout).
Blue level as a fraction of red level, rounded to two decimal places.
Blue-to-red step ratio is 0.95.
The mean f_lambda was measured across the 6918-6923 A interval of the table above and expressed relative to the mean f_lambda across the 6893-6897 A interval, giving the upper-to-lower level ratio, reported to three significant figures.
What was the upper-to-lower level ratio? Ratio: 1.01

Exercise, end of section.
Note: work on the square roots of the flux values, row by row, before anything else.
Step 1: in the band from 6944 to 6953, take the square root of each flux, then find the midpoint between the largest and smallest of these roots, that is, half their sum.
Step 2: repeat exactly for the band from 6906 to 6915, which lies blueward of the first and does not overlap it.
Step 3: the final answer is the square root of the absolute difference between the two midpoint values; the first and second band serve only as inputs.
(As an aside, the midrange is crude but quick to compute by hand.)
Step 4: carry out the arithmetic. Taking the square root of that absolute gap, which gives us 0.22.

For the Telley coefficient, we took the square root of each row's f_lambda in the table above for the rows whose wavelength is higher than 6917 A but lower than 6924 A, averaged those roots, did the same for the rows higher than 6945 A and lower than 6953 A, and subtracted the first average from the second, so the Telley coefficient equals -0.10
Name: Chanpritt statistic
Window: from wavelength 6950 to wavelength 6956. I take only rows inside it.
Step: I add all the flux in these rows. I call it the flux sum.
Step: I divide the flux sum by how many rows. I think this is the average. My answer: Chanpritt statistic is 11.1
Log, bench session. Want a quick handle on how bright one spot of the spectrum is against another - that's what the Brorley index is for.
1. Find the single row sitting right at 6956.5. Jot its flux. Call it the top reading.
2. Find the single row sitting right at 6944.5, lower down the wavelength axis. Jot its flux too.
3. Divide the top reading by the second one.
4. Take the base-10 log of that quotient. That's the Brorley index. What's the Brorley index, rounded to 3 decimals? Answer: -0.035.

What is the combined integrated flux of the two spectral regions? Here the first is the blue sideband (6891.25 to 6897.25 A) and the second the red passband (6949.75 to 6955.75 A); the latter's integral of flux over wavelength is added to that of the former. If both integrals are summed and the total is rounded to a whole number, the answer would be 138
